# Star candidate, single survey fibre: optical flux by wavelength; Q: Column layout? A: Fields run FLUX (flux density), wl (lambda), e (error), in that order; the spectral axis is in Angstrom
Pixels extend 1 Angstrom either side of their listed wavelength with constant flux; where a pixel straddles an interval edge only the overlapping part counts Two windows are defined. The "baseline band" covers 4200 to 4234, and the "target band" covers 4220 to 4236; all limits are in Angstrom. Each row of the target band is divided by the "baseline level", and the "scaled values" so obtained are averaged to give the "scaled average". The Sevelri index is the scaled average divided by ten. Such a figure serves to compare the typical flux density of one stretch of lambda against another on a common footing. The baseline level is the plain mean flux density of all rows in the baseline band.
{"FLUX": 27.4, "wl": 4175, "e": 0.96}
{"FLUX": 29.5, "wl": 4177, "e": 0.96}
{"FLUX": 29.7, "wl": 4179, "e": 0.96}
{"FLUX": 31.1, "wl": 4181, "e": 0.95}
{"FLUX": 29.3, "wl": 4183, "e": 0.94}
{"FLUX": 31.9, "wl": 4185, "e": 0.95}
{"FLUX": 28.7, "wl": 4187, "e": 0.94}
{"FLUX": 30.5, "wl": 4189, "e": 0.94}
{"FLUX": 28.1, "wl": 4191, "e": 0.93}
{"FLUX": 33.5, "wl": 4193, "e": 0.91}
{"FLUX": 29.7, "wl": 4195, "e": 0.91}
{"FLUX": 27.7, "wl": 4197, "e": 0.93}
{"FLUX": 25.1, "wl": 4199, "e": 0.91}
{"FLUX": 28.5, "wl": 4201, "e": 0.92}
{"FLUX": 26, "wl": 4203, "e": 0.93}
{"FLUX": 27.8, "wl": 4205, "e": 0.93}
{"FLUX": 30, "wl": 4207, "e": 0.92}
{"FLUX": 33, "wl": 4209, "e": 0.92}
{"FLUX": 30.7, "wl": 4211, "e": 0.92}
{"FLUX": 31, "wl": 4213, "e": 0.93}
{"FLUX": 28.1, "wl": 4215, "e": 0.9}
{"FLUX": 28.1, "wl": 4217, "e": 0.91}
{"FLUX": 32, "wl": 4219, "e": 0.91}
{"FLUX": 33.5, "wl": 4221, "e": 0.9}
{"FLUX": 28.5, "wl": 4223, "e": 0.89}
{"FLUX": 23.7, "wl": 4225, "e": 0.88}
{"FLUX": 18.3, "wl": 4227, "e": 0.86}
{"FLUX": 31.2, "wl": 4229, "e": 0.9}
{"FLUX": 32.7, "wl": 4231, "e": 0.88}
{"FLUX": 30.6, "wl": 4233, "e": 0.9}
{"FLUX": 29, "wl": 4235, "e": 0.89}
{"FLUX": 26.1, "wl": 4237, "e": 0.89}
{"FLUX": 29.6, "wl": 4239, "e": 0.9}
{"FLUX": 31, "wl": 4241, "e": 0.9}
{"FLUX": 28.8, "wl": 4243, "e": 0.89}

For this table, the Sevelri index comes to 0.098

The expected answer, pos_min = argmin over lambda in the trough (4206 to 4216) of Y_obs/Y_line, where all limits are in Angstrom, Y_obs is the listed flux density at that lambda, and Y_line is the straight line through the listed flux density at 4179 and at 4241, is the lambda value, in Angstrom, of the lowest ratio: 4215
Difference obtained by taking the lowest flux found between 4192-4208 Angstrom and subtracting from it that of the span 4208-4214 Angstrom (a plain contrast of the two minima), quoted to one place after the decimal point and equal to -5.6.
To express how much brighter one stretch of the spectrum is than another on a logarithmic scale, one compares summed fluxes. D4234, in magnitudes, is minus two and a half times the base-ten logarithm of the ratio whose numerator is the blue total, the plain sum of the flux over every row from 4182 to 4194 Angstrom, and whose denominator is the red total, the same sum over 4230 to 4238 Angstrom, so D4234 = -0.5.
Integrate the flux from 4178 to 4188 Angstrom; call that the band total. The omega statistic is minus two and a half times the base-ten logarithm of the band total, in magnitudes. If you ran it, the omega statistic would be -6.20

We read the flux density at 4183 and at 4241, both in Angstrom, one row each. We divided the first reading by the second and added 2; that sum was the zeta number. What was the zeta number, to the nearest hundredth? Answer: 2.95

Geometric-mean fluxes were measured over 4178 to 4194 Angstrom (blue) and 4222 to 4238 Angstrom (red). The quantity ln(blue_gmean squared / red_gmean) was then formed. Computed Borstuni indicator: 3.52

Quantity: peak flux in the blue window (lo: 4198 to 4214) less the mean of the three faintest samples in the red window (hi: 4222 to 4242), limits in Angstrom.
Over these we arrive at 10.3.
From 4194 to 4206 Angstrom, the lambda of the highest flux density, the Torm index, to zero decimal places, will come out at 4195 Angstrom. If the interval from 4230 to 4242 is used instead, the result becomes 4231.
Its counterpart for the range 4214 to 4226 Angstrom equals 4221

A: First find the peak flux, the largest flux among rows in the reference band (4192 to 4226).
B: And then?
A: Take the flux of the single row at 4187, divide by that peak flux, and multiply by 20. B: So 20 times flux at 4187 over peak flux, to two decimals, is 17.13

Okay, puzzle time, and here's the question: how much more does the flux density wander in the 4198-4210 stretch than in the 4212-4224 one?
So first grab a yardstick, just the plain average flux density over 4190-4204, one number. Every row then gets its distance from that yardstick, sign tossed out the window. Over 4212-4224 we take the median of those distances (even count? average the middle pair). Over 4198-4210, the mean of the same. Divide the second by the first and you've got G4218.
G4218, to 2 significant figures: 1.4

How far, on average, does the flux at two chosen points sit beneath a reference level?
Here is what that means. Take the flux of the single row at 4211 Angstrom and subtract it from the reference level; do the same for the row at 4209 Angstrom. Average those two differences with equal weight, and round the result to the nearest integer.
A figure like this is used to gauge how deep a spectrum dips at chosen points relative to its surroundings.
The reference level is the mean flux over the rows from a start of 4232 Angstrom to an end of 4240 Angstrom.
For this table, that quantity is -3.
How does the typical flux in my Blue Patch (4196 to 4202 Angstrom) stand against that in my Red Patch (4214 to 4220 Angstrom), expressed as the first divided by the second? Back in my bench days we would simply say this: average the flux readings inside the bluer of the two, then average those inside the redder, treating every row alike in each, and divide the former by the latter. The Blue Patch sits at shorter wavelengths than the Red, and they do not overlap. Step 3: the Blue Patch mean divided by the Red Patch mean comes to 0.92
